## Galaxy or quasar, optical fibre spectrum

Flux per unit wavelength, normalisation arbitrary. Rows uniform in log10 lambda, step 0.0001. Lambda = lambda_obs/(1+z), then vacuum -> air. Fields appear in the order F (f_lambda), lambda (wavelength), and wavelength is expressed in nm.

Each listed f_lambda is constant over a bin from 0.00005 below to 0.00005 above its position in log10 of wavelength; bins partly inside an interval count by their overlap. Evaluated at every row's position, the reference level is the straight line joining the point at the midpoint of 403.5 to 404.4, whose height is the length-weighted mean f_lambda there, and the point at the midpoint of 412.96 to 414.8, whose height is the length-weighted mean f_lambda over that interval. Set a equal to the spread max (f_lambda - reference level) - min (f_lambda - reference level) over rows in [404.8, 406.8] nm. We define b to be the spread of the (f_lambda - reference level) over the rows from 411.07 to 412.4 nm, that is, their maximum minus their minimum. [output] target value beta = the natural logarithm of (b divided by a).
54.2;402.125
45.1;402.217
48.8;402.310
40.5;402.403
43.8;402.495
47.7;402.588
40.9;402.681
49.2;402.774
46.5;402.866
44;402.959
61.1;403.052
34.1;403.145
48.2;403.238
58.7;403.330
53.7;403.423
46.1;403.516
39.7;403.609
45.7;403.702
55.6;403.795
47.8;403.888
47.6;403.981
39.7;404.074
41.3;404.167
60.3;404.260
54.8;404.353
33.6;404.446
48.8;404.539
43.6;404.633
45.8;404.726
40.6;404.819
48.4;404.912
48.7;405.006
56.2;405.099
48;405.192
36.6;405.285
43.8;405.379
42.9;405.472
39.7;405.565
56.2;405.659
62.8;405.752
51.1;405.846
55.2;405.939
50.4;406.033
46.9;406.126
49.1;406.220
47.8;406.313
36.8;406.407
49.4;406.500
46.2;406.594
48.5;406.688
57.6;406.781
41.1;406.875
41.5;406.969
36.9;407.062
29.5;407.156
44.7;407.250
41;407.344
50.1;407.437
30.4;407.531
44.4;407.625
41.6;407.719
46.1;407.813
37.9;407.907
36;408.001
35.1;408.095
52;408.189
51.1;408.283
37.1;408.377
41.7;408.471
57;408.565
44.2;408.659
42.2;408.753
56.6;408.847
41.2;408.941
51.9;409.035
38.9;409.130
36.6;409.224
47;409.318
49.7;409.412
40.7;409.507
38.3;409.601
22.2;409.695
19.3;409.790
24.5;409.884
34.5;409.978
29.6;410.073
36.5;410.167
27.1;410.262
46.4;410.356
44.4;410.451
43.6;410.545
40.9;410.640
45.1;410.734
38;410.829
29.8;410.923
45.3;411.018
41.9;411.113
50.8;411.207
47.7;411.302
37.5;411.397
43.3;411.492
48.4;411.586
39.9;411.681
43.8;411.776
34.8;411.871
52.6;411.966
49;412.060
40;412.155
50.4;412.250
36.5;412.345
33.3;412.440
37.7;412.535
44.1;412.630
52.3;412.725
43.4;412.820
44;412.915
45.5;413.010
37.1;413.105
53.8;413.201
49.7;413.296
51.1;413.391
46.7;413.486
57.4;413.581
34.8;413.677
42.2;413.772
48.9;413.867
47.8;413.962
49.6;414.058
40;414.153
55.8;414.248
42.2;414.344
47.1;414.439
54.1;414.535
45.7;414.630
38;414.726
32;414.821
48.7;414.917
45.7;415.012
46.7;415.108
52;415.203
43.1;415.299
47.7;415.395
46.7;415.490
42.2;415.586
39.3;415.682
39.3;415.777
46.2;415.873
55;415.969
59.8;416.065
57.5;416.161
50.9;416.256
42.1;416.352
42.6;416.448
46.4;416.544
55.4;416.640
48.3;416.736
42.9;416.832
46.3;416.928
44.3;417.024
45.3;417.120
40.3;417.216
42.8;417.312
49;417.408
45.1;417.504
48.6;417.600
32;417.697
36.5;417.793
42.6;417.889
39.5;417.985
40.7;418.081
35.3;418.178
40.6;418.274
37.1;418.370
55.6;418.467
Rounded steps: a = 26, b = 18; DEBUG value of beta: -0.39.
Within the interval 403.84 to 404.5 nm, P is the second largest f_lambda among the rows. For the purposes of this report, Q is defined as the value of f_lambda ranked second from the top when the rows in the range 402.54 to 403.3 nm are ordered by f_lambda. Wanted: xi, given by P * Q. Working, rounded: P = 54.8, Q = 49.2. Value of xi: 2696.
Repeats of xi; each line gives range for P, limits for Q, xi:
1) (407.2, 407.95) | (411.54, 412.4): 2323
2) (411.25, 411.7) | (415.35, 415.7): 2228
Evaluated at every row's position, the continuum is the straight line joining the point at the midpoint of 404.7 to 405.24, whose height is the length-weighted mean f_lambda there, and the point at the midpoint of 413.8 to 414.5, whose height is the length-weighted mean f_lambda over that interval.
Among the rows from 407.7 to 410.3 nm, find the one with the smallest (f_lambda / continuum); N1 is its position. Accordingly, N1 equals 409.790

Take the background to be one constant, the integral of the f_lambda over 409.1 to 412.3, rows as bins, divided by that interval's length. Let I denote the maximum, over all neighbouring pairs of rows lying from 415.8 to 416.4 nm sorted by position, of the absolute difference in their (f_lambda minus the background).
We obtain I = 8.8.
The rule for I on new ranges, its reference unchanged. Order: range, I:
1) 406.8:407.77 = 19.7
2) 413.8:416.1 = 16.7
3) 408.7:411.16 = 19.3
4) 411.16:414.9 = 22.6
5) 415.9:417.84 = 16.6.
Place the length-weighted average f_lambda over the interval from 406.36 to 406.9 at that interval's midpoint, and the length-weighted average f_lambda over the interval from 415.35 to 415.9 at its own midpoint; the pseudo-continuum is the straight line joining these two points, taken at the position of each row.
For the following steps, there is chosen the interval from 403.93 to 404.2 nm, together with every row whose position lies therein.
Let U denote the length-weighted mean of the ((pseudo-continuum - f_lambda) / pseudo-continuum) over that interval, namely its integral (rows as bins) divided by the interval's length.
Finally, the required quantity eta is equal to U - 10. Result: -9.9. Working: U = 0.10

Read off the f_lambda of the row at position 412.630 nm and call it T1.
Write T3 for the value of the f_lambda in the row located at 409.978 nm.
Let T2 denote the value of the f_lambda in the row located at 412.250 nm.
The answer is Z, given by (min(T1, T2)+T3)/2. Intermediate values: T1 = 44.1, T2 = 50.4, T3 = 34.5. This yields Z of 39.3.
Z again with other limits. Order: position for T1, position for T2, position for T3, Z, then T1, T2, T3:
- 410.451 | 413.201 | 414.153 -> 42.2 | 44.4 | 53.8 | 40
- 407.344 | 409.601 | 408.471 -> 40.0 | 41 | 38.3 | 41.7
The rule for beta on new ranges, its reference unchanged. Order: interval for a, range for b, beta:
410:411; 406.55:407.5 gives 0.37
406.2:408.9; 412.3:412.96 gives -0.39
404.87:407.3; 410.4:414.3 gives -0.17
